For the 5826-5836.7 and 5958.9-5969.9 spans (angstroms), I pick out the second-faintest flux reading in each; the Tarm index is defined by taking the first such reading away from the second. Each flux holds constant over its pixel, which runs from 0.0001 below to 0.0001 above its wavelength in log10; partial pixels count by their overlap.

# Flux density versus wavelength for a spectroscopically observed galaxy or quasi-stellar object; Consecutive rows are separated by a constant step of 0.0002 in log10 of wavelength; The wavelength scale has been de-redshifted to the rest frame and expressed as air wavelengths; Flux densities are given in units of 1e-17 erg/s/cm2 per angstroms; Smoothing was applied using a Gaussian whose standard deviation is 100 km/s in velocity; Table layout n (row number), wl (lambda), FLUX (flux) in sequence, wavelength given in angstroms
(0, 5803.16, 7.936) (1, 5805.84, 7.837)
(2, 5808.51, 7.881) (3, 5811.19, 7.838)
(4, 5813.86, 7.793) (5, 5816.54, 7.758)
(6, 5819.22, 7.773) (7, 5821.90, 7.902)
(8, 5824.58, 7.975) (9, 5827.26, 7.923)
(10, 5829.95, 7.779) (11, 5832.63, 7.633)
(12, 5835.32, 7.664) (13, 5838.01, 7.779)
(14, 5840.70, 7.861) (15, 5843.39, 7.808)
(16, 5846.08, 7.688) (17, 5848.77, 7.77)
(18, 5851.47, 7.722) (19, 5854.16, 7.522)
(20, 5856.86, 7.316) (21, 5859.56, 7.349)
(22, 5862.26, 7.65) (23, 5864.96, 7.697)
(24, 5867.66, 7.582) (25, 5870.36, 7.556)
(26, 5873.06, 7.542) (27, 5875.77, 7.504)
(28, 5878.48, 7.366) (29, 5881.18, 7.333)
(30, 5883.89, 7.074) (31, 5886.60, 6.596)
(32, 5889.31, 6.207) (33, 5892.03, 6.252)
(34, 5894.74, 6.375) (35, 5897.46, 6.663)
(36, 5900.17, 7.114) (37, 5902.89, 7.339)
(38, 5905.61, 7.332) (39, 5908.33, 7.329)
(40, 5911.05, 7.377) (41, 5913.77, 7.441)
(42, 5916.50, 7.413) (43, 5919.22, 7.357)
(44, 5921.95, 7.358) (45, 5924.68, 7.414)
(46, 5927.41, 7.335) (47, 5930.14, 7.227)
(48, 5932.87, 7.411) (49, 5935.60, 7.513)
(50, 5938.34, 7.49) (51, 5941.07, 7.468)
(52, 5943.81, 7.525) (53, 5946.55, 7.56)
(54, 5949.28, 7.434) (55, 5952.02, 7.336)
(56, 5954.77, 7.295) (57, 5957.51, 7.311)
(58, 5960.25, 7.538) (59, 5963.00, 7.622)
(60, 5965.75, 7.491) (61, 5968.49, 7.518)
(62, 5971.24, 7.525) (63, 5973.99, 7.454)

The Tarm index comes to -0.15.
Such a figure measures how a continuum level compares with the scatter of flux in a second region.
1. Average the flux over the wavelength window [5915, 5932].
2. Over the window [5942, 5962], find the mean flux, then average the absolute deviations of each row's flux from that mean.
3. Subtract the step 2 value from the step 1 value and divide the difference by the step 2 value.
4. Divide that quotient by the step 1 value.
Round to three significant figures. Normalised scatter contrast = 10.1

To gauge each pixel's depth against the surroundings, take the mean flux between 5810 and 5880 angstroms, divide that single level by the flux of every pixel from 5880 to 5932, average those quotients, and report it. 1.09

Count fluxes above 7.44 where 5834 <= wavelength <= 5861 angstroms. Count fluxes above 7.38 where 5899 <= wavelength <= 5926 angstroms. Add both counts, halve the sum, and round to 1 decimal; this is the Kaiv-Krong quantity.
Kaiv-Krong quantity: 5.5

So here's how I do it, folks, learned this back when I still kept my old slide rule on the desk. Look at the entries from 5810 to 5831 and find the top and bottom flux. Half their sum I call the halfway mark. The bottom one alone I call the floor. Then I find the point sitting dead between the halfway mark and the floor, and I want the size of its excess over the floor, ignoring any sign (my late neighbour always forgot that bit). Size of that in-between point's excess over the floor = 0.05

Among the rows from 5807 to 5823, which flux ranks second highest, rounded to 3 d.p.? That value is 7.881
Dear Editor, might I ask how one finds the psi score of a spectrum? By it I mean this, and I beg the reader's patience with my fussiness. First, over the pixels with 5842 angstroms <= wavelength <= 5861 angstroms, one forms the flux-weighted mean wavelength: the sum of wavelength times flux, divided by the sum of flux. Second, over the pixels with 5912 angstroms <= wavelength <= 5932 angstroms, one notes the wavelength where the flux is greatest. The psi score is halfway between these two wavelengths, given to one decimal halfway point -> 5882.6 angstroms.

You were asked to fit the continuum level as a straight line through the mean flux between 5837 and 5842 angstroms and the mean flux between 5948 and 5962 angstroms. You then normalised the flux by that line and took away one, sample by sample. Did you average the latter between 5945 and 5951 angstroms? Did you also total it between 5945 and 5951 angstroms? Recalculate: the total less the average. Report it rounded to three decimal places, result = 0.012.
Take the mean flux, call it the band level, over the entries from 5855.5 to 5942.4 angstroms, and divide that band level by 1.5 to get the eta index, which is 4.83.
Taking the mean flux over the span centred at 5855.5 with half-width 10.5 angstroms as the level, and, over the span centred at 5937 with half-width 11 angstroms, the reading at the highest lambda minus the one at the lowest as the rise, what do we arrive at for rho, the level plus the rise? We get 7.81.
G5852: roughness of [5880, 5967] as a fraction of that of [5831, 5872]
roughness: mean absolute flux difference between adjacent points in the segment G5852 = 1.2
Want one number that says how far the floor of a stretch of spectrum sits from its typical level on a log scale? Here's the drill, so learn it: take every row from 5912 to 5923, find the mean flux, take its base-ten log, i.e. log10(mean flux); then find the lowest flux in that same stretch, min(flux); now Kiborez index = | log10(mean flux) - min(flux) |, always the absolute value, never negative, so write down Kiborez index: 6.49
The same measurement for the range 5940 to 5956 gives 6.42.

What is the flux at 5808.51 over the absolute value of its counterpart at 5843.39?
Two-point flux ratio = 1.01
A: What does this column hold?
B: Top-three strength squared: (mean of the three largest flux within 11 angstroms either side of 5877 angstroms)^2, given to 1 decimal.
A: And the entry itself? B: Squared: 57.2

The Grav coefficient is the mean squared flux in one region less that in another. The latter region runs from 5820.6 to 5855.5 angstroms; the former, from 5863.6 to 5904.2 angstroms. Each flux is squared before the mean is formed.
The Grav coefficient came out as -10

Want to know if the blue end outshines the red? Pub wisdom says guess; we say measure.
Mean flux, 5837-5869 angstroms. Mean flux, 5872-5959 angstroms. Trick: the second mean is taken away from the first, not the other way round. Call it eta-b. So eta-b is 0.4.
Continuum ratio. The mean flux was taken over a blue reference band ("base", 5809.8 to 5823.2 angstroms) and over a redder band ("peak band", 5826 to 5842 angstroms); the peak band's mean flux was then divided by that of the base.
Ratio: 0.99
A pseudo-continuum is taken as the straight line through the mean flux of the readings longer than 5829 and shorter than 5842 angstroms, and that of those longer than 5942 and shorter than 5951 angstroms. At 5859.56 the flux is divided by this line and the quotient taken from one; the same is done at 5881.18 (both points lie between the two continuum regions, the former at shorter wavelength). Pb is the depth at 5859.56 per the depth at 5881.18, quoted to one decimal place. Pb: 1.1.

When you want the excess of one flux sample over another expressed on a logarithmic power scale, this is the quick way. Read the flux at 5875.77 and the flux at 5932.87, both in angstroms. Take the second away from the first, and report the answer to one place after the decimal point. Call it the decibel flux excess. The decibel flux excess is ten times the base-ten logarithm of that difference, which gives -10.3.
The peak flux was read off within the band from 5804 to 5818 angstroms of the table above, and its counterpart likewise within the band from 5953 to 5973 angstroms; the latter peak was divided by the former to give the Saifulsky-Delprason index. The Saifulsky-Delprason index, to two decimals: 0.97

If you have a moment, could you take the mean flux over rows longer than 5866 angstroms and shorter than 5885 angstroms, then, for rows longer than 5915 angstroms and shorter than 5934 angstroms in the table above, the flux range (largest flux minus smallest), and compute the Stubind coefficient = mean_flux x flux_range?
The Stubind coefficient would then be 1.4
